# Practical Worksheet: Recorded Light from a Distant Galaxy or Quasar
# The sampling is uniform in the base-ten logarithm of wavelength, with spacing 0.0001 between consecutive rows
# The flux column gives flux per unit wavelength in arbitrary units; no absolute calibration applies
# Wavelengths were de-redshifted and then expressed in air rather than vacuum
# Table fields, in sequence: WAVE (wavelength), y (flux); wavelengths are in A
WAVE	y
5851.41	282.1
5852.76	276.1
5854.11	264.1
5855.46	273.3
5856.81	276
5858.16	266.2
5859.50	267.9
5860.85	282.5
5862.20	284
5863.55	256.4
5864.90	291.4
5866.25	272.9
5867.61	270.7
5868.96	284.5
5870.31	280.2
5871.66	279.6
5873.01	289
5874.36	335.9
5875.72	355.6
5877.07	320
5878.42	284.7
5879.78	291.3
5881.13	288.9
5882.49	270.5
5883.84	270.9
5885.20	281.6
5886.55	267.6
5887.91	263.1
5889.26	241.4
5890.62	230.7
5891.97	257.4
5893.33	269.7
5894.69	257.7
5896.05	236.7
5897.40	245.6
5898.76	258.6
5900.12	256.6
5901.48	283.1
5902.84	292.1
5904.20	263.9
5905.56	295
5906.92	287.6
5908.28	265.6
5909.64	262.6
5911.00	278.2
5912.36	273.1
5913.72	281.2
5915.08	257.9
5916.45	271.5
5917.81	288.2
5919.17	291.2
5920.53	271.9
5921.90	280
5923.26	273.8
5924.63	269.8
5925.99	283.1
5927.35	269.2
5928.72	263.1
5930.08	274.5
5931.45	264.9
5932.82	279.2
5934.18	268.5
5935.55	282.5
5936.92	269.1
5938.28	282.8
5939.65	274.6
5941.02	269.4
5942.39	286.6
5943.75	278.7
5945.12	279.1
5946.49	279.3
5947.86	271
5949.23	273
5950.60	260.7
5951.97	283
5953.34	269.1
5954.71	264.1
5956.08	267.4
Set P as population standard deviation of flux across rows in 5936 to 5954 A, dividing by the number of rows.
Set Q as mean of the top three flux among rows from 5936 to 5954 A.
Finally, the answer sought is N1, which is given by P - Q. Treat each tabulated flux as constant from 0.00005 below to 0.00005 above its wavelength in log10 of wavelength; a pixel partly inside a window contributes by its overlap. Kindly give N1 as -277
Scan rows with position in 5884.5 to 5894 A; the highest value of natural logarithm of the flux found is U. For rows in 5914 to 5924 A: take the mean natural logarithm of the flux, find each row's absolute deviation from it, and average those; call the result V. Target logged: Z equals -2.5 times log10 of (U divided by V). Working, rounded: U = 5.64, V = 0.031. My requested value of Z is -5.64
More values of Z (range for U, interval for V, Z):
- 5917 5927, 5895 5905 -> -5.01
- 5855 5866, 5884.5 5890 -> -5.30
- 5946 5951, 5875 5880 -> -4.63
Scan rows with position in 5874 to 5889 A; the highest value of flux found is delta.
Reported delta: 355.6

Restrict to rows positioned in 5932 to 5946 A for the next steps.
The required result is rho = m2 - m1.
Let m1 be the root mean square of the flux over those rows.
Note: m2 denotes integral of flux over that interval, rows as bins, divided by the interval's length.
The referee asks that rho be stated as -0.1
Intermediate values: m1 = 277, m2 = 277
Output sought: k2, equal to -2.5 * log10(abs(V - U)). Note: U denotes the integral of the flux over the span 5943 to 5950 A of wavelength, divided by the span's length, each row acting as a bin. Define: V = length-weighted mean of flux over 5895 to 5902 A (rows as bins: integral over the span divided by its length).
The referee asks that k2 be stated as -3.3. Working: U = 276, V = 256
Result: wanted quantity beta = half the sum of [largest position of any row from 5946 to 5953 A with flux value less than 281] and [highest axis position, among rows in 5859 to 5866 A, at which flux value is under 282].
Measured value 5907.1 A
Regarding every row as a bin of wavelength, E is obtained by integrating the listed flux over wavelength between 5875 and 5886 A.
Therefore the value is 3246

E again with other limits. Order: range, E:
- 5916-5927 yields 3066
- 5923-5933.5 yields 2857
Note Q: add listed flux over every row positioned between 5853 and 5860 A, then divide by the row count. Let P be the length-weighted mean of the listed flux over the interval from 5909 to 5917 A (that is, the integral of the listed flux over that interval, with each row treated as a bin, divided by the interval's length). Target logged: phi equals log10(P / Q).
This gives 0.002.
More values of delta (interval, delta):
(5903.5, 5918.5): 295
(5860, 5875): 335.9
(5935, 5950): 286.6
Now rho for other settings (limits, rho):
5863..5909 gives -1.2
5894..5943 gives -0.3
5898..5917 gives -0.5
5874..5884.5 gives -2.5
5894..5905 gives -0.3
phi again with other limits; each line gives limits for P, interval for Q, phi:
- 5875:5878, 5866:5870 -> 0.082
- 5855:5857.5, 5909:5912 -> 0.006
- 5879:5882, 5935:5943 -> 0.016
